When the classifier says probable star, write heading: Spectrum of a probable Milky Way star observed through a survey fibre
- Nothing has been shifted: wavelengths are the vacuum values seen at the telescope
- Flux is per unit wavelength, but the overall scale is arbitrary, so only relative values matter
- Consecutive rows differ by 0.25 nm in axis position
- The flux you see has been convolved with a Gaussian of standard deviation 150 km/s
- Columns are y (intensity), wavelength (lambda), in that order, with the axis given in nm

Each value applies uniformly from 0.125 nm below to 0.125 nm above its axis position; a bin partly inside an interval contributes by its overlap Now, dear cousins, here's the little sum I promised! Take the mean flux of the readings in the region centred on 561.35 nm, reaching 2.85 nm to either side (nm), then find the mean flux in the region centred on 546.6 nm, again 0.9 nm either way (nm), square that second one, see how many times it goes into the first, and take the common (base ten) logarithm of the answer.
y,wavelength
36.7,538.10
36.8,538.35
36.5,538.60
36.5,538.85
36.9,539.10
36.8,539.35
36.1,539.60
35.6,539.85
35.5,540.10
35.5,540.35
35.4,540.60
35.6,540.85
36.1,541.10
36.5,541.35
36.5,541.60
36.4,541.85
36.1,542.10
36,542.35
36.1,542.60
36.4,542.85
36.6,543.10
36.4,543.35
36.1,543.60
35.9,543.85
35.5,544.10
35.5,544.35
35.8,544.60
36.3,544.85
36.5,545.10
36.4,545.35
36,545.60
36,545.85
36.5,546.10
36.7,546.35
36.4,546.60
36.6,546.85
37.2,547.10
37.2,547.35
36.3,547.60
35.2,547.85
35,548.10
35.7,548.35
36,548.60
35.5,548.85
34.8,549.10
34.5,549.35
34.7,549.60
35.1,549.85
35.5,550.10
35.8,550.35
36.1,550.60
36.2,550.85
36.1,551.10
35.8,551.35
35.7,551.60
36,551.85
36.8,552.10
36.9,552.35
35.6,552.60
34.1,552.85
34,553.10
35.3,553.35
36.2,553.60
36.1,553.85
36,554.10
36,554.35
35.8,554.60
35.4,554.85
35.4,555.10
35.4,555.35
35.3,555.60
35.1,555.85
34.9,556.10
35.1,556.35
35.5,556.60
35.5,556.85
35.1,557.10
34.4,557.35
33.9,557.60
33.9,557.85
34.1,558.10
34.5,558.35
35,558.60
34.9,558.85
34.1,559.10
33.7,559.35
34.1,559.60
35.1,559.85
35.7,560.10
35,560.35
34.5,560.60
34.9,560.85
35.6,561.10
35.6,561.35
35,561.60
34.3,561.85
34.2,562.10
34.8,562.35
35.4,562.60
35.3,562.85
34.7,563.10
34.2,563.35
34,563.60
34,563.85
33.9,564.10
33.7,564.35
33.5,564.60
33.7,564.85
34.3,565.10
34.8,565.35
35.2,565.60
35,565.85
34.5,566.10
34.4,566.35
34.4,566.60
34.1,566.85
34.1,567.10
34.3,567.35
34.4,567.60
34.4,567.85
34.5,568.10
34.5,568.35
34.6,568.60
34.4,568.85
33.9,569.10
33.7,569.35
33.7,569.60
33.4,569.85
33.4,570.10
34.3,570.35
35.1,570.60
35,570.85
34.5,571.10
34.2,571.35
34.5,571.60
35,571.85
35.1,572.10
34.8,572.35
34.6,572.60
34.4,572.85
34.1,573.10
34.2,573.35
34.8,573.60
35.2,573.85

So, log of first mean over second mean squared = -1.588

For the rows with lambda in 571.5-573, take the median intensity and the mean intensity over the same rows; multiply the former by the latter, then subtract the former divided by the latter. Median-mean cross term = 1204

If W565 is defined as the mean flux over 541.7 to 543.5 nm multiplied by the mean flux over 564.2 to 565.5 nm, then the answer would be 1234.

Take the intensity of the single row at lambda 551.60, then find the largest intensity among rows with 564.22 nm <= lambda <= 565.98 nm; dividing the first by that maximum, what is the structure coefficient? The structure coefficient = 1.01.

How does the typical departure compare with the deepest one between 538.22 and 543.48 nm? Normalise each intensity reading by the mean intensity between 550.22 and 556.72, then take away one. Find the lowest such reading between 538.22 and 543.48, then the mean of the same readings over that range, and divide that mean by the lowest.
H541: -2.4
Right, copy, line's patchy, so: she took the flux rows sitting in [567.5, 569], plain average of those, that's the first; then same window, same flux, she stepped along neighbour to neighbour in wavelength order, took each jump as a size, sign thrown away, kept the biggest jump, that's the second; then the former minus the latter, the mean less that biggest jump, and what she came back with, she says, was 34.3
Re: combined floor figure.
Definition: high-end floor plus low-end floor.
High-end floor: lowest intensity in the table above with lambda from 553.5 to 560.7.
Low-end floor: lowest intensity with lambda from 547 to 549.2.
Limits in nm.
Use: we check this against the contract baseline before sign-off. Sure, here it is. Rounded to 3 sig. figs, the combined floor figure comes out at 68.5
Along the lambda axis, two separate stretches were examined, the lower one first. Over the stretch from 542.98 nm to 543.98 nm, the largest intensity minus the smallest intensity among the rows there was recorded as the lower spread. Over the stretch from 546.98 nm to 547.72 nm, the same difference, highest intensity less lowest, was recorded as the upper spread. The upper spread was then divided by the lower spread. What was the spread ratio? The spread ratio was 1.3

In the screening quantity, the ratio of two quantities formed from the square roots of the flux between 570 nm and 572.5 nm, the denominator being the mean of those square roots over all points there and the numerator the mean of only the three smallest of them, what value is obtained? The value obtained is 0.991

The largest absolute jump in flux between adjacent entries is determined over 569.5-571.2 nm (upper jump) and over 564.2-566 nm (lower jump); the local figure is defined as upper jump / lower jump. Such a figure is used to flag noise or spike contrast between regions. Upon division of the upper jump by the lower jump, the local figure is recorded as 1.5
